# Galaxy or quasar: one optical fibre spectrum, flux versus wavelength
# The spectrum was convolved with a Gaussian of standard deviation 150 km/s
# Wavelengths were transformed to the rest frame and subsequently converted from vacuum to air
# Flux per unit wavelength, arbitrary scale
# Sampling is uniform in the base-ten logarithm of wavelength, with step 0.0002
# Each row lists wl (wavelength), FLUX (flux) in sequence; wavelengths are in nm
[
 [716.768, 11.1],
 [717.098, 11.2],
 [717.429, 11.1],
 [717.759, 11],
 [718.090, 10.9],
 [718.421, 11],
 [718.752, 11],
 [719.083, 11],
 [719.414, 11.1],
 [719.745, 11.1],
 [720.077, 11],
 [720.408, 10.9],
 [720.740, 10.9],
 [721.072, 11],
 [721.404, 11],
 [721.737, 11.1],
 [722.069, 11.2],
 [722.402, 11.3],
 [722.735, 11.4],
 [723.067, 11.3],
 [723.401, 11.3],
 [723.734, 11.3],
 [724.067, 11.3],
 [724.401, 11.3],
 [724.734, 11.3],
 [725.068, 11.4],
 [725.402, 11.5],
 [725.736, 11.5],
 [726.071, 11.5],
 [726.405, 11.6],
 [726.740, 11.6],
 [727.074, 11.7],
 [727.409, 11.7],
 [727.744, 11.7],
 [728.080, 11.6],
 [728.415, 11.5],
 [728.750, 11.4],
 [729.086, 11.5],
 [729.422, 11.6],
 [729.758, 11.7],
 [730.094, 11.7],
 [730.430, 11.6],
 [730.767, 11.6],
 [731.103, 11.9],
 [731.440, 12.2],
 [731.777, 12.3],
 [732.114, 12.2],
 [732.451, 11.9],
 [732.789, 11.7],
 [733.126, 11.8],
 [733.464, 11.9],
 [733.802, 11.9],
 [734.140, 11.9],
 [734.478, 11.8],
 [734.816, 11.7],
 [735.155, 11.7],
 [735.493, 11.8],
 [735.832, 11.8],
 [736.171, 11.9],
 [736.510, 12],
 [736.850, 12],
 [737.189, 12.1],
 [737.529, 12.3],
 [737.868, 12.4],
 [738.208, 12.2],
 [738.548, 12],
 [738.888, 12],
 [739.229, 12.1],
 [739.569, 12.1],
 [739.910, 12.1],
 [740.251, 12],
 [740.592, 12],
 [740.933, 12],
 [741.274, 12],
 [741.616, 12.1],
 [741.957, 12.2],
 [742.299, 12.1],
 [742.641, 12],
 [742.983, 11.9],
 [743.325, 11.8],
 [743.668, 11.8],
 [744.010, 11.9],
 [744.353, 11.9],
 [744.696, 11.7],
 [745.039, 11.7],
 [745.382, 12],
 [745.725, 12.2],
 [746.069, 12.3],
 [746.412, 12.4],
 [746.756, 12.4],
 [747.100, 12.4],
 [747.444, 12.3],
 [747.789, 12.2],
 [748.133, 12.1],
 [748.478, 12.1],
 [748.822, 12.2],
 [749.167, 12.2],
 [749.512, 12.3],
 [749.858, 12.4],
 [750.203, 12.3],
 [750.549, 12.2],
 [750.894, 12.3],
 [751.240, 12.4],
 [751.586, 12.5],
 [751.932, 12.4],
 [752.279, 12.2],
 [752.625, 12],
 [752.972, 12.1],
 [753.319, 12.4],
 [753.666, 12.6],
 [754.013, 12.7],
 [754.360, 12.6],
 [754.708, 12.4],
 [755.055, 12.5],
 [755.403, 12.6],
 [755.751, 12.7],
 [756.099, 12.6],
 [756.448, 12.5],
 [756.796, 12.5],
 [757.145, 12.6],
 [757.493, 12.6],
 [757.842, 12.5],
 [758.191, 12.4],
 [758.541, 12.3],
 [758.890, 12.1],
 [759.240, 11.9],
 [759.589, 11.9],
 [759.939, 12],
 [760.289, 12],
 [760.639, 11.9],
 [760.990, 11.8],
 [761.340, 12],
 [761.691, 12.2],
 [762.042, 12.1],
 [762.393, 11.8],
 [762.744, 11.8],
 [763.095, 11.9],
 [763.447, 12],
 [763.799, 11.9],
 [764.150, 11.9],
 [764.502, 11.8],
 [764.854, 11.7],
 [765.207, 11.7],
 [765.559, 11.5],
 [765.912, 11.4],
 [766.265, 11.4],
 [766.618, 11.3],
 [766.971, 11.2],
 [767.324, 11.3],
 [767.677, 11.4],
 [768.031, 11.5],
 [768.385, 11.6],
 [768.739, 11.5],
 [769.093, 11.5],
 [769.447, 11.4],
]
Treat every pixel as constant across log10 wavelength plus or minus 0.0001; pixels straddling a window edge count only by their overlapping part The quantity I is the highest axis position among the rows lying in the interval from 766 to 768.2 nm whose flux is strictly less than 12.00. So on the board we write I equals 768.031 nm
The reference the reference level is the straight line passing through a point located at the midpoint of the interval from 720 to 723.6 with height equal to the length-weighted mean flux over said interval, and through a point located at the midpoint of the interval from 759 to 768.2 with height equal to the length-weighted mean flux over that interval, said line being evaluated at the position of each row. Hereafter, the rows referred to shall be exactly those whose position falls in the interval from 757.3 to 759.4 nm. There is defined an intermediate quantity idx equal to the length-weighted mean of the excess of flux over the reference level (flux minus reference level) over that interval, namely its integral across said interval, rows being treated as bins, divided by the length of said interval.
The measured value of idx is 0.6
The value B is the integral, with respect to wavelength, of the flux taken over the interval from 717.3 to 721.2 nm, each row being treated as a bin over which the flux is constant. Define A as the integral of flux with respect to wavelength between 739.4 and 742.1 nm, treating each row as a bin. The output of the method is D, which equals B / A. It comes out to 1.3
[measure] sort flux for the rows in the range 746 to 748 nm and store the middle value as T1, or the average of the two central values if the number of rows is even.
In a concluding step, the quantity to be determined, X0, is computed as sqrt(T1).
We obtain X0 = 3.51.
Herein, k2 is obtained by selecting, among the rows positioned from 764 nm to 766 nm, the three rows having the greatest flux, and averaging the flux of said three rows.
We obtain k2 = 11.8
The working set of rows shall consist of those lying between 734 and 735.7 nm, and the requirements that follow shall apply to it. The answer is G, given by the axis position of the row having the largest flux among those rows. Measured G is 734.140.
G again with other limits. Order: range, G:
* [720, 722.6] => 722.402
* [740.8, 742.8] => 741.957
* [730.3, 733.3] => 731.777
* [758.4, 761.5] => 758.541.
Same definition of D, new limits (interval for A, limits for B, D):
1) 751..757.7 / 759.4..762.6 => 0.5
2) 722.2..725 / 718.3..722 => 1.3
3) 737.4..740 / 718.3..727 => 3.1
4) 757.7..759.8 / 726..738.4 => 5.7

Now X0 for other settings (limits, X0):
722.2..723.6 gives 3.36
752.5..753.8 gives 3.50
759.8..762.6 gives 3.46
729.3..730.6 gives 3.41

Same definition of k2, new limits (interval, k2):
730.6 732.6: 12.2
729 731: 11.7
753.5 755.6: 12.6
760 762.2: 12.1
